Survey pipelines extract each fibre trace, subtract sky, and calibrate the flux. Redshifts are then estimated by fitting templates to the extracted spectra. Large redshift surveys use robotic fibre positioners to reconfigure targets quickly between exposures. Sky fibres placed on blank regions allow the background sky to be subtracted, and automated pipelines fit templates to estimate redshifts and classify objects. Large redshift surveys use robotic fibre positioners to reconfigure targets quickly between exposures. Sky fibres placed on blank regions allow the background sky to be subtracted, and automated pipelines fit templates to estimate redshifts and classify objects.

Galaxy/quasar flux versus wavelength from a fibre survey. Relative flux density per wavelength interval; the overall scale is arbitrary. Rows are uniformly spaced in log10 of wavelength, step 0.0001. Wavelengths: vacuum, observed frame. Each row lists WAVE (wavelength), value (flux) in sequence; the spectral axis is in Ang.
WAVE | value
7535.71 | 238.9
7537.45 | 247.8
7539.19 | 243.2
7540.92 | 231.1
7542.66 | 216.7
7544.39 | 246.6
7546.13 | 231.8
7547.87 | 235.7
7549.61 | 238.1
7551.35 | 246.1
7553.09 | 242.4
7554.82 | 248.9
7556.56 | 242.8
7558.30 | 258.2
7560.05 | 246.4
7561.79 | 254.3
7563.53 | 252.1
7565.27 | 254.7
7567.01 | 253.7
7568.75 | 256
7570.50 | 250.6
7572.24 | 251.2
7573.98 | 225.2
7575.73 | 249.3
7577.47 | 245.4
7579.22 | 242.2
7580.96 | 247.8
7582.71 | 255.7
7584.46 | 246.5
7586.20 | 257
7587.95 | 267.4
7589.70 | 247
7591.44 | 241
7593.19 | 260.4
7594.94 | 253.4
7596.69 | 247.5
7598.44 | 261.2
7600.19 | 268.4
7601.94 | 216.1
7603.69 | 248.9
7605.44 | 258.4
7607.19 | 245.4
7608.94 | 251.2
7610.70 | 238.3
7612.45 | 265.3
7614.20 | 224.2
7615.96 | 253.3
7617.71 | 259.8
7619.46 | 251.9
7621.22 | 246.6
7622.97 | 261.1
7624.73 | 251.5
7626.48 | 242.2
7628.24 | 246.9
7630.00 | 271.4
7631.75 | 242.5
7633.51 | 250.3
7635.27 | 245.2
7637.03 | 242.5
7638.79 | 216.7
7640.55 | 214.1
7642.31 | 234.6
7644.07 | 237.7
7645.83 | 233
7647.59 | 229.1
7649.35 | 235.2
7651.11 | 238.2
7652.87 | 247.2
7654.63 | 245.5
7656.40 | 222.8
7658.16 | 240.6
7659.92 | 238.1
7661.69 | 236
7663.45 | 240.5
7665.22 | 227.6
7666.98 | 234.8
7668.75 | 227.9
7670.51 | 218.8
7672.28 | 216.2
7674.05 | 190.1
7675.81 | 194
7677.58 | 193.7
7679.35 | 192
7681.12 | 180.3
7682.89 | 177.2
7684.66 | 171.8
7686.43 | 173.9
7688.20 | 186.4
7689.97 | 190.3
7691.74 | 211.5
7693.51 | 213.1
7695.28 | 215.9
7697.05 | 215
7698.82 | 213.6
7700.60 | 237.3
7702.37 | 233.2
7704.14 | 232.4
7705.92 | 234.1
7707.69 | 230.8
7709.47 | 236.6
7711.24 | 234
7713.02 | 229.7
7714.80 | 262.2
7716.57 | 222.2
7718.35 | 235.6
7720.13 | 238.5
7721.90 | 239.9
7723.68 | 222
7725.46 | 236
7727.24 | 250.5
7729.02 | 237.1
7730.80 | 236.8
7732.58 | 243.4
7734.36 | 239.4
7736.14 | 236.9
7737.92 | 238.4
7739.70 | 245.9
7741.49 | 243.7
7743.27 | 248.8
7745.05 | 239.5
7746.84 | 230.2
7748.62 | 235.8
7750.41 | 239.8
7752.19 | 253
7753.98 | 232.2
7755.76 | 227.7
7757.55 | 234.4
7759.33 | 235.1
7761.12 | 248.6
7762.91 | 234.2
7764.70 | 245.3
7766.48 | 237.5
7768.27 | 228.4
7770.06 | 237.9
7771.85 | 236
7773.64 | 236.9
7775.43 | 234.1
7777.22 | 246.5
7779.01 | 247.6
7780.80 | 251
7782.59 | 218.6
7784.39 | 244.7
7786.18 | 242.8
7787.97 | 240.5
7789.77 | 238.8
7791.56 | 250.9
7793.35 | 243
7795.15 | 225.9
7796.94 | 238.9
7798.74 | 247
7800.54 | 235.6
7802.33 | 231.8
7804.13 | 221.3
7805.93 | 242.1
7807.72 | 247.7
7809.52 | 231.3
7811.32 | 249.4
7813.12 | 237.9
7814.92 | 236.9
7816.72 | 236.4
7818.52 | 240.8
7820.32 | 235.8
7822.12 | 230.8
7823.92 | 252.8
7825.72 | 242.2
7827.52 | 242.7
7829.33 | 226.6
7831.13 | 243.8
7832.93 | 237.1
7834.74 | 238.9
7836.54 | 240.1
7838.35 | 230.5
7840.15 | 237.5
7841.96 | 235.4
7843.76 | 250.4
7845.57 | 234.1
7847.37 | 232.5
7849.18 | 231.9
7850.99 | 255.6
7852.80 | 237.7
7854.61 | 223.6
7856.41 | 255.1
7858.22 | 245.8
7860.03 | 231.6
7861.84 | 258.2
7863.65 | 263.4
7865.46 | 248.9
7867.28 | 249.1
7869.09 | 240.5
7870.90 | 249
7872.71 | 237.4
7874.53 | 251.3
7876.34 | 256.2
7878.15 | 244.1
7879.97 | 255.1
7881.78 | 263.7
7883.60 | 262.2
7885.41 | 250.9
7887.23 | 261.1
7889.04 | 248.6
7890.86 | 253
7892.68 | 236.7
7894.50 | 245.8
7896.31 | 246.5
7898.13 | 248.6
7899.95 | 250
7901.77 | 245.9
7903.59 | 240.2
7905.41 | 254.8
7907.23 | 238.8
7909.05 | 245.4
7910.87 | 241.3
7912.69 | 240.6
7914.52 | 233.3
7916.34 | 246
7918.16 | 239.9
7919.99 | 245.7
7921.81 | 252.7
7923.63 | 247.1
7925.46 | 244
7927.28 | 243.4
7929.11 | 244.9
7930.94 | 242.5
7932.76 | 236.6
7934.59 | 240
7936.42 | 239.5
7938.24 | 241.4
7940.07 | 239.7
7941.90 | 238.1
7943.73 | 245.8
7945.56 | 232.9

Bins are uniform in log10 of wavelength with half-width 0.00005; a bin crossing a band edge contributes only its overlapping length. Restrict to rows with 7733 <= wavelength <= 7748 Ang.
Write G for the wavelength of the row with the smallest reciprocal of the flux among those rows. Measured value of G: 7743.27 Ang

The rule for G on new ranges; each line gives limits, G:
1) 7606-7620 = 7612.45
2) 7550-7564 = 7558.30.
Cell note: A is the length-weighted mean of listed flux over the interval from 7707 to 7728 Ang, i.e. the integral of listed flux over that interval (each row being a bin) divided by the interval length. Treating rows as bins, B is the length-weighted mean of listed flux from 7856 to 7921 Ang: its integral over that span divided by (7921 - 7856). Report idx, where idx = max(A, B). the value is 248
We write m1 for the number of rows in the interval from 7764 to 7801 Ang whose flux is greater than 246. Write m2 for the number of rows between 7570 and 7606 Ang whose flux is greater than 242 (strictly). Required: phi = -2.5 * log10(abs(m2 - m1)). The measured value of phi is -2.8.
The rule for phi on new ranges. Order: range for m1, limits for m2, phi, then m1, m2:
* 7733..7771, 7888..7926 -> -2.6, 3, 14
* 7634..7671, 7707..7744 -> -1.7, 1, 6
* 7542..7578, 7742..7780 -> -2.1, 13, 6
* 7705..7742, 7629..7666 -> -1.7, 2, 7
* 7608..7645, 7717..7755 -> -1.7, 11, 6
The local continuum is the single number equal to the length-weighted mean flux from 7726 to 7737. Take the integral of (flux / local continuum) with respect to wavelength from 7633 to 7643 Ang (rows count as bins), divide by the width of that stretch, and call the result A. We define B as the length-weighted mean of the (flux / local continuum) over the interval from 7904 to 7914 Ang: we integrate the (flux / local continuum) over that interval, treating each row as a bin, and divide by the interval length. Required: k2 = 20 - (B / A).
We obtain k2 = 18.96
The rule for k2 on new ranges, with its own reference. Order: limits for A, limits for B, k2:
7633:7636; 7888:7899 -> 19.00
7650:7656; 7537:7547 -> 19.02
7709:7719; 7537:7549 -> 19.00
